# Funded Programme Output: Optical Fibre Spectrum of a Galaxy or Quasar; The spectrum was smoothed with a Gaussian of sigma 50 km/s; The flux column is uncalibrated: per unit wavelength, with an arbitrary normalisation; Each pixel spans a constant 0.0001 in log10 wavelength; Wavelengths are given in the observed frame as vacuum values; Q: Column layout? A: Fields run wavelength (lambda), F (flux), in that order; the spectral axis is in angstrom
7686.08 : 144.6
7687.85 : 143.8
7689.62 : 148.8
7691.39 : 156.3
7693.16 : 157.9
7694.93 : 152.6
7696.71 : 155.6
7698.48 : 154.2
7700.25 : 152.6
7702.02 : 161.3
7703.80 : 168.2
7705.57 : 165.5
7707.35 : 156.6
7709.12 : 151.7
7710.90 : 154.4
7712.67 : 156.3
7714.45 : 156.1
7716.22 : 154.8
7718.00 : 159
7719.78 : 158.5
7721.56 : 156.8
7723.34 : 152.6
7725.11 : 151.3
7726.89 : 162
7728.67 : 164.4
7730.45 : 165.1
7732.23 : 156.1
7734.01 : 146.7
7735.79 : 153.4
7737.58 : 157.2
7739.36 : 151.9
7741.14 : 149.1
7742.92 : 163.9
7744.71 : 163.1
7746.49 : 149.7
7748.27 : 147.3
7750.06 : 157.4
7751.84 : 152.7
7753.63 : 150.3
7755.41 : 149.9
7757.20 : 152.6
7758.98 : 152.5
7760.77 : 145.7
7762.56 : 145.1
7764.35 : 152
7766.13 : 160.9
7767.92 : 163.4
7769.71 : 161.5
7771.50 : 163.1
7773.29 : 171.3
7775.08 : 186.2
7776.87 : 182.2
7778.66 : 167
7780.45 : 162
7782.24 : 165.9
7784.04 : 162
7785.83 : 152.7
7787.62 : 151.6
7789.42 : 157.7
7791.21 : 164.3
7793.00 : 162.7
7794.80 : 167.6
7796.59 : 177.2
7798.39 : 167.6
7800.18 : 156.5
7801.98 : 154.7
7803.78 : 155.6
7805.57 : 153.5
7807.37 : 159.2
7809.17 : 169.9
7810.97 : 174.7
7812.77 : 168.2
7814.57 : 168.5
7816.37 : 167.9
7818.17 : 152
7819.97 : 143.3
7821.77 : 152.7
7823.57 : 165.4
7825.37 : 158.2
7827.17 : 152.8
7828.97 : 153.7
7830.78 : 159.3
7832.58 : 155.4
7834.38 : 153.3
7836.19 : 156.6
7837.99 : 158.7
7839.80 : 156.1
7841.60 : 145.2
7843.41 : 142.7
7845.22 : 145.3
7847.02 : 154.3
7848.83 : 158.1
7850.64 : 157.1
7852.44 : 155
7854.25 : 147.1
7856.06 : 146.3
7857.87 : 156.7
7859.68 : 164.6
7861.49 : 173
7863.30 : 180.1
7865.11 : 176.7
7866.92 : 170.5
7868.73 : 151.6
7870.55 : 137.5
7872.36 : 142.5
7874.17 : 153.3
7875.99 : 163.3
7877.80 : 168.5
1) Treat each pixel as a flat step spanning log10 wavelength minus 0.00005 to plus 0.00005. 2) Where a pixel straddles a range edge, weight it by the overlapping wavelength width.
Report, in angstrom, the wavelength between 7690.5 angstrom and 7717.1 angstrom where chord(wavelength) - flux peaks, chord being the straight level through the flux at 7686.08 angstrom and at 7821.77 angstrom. 7709.12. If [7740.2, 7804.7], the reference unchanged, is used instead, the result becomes 7762.56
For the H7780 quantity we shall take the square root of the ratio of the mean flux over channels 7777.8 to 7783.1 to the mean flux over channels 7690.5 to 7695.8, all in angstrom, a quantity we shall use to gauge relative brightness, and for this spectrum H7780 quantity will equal 1.03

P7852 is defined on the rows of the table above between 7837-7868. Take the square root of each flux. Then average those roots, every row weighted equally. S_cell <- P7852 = 12.6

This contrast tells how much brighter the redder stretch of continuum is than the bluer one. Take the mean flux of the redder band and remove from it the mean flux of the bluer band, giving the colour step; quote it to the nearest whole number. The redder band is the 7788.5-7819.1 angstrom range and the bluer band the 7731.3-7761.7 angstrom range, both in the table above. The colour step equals 10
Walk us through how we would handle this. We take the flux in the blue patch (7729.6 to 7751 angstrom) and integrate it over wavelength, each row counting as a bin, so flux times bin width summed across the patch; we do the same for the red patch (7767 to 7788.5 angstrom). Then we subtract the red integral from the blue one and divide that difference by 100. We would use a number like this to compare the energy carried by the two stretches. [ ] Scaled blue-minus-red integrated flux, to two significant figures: -2.5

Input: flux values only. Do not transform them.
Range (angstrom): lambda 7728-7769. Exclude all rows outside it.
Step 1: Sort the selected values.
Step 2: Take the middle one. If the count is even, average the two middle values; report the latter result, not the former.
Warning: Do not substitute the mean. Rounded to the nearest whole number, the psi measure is 153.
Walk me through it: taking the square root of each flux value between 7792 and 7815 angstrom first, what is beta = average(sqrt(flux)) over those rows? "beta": 12.8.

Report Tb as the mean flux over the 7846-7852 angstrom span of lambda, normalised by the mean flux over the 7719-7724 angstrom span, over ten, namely 0.100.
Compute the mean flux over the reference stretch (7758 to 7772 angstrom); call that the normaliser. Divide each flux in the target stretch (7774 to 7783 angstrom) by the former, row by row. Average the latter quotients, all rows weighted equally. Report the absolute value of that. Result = 1.11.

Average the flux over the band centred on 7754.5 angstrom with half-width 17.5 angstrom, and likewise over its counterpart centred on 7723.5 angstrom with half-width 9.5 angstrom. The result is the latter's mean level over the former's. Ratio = 1.02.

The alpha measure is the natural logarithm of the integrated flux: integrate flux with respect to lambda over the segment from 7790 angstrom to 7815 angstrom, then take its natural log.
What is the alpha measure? 8.3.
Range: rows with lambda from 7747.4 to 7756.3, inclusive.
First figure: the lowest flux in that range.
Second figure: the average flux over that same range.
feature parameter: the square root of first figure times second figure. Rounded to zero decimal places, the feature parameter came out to 149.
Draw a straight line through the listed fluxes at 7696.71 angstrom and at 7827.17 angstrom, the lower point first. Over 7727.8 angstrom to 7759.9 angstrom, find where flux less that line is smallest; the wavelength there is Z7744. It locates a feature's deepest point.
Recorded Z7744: 7734.01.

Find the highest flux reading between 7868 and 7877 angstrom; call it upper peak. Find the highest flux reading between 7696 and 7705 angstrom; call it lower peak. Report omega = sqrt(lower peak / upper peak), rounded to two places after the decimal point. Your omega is 1.01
